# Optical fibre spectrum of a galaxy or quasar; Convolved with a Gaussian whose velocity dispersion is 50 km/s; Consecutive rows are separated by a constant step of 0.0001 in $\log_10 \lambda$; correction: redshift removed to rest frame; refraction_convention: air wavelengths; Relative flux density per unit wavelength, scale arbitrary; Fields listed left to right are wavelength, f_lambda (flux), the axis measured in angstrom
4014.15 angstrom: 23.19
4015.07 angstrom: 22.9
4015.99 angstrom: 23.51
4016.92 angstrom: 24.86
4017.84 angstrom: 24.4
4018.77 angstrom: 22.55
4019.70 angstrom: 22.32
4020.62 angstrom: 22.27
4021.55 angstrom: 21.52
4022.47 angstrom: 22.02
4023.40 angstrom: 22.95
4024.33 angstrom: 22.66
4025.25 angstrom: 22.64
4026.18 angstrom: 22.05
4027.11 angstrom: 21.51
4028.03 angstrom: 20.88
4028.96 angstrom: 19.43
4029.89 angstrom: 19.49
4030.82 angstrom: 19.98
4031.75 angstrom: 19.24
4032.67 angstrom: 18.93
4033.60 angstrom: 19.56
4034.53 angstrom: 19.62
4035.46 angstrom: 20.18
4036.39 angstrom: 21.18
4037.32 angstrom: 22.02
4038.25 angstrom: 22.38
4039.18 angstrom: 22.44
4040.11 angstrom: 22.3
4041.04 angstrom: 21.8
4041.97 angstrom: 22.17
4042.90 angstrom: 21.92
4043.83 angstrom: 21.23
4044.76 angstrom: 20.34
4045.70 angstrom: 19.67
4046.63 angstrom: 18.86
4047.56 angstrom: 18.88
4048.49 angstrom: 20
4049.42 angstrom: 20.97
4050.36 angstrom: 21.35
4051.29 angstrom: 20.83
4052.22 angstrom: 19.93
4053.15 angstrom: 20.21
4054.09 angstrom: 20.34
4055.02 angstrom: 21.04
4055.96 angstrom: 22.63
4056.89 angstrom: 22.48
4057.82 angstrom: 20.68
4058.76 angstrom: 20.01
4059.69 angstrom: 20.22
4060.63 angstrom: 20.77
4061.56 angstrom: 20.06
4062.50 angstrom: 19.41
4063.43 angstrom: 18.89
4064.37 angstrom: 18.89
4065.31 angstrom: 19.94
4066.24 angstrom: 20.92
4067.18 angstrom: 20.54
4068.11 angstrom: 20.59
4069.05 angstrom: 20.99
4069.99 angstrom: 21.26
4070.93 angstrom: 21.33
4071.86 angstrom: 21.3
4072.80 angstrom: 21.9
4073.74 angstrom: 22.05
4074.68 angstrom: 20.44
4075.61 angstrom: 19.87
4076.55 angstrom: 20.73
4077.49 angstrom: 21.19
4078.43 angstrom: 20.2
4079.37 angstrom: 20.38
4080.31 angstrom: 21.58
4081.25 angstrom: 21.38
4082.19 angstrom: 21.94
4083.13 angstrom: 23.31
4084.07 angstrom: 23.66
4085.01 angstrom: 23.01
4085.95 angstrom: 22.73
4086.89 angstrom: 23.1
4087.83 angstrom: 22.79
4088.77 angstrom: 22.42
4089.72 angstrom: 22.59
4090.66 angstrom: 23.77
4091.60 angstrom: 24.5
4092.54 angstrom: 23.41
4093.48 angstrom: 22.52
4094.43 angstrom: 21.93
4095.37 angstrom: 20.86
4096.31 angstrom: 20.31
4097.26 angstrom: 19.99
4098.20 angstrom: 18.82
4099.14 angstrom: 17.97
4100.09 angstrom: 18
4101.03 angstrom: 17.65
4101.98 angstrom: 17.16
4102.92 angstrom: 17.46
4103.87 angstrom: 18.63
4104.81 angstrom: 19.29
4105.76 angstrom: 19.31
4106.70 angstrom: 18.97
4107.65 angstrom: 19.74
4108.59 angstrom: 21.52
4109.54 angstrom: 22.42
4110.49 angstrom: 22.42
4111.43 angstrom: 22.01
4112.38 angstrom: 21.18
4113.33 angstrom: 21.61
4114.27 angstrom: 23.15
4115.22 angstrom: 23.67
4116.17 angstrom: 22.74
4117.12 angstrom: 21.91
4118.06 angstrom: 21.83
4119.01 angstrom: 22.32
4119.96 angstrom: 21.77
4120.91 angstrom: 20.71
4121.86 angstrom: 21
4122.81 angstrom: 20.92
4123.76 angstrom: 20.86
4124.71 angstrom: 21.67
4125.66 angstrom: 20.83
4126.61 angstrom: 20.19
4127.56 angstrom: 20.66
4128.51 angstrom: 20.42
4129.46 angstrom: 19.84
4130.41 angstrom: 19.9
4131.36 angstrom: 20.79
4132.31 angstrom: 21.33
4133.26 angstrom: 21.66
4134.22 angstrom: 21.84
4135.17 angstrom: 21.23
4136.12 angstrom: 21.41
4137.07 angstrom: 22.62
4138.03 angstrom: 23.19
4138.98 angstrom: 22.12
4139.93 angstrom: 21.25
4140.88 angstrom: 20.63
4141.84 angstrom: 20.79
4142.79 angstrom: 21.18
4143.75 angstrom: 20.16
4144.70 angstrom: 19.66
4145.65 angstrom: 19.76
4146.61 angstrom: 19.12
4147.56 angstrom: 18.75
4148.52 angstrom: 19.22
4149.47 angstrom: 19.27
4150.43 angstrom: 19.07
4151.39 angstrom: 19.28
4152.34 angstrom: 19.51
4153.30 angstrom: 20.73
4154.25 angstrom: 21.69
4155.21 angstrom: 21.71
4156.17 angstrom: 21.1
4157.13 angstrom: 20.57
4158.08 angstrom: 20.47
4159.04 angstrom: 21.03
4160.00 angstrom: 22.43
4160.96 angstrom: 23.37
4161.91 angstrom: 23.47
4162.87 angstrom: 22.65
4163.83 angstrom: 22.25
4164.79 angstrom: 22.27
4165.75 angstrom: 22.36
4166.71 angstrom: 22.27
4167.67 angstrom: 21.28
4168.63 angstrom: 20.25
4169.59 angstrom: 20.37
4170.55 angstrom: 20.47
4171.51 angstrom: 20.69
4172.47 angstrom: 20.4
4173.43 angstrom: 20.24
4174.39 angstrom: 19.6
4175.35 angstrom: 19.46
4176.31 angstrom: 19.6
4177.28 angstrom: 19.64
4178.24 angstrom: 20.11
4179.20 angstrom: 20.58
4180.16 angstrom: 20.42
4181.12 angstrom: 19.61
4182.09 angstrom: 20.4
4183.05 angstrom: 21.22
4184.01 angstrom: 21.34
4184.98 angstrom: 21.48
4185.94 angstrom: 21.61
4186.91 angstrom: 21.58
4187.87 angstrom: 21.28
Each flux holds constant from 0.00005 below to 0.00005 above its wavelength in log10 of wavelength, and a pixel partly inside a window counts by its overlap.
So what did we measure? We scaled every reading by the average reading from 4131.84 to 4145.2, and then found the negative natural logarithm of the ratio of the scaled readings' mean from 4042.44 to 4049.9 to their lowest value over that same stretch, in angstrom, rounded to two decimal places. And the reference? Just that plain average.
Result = -0.07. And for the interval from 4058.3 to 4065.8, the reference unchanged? -0.05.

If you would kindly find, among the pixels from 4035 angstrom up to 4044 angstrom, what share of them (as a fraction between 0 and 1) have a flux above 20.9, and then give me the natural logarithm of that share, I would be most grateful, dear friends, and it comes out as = -0.1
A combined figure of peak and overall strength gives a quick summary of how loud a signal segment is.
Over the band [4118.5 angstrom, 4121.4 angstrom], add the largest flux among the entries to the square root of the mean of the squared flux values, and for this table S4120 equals 44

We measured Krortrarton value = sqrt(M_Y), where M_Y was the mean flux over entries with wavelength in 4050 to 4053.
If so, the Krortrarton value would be 4.55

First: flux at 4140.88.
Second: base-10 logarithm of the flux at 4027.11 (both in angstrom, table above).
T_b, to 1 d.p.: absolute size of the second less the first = 19.3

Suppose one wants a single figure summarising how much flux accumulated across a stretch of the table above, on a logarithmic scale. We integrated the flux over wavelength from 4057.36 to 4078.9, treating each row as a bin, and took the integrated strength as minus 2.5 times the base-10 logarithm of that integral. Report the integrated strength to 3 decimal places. -6.614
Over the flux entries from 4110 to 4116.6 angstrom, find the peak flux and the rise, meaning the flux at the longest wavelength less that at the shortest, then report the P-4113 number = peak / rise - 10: 64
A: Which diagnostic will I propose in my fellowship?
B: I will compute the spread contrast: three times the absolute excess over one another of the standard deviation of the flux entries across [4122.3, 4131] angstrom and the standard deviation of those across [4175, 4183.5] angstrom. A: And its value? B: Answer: 0.05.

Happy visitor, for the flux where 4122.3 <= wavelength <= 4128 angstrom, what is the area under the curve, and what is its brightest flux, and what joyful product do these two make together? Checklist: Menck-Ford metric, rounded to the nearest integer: 2576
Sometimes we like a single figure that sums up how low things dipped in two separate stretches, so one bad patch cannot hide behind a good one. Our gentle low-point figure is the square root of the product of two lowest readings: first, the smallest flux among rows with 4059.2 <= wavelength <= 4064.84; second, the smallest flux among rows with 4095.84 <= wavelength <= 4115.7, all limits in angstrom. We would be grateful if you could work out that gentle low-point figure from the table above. 18.0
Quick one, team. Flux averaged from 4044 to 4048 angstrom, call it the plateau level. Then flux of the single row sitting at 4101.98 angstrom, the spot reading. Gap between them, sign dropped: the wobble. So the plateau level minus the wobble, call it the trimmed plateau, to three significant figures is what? 17.2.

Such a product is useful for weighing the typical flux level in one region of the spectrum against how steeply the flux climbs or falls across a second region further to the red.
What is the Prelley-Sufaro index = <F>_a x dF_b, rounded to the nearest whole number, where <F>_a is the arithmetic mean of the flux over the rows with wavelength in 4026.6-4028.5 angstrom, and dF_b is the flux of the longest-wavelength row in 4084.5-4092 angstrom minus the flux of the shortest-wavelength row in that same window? 32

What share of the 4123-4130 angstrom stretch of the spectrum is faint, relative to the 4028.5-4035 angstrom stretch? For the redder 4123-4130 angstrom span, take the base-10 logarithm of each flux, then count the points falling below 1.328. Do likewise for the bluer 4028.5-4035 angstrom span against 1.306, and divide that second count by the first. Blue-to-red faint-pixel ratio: 1.17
